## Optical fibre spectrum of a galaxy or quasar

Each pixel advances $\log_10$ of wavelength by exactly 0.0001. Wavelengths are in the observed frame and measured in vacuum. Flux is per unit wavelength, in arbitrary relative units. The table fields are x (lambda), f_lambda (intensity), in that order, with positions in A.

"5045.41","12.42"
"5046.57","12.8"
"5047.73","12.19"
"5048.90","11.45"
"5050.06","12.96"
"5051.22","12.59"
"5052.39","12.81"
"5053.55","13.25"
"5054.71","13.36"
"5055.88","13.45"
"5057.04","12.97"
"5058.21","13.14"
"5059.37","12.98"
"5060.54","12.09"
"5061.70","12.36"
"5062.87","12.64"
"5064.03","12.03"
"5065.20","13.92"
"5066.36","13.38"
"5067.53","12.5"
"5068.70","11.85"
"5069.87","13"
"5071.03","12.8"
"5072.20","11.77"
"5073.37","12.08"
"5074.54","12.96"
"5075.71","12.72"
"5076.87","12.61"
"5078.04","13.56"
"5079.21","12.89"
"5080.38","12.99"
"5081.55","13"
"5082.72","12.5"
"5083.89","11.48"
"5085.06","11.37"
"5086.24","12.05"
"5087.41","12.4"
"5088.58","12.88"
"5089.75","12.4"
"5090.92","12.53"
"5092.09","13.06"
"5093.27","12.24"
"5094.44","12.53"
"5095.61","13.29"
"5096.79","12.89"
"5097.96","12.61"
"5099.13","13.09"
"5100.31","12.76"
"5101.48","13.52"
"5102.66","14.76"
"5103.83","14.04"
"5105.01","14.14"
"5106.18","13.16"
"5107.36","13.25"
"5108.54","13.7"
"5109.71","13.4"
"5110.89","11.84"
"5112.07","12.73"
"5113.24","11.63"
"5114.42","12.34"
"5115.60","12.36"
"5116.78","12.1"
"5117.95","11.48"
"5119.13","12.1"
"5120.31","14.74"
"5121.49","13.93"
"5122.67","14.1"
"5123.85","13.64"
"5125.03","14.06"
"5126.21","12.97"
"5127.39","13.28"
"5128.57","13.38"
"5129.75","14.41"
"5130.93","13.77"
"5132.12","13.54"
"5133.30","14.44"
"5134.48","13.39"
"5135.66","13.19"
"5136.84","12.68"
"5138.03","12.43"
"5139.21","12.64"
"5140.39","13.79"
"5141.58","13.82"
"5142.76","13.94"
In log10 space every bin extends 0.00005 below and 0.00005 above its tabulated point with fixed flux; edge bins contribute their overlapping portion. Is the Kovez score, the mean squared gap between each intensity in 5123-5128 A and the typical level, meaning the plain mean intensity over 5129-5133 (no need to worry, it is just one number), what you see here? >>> 0.3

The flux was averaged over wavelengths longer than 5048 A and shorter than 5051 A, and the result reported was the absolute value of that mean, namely 12.2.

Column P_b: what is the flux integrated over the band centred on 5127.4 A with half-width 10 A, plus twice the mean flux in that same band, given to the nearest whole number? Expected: 297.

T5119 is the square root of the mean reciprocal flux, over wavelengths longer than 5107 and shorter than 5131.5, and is 0.277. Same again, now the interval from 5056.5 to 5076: 0.281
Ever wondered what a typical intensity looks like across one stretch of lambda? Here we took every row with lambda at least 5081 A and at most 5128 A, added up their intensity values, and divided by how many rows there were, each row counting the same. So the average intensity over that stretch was 12.9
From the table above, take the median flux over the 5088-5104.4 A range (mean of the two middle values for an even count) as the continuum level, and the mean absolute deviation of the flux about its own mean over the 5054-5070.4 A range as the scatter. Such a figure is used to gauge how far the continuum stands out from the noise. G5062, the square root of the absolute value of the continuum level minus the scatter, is 3.52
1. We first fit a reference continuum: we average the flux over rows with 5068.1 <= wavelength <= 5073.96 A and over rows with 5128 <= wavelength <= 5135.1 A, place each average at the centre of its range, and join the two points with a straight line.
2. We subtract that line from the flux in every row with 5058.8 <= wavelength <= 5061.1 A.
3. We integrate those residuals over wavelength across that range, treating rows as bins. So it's 1.2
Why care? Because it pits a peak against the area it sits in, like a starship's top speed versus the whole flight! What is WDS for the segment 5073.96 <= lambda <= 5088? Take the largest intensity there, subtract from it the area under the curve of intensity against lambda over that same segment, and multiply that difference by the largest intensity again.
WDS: -2204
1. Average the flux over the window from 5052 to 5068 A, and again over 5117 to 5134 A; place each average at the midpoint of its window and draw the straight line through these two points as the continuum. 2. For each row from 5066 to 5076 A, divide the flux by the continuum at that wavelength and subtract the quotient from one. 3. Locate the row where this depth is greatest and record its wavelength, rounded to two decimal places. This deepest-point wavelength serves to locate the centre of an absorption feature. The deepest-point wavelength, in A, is 5072.20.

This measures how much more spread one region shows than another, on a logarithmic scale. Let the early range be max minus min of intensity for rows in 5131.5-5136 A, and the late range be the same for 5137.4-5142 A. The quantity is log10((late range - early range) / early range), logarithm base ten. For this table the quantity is -1.0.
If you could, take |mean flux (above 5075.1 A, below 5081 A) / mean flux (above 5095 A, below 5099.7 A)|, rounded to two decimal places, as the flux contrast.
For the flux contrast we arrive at 1.00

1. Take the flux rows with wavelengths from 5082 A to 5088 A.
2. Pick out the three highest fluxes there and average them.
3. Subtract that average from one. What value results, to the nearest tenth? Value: -11.3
